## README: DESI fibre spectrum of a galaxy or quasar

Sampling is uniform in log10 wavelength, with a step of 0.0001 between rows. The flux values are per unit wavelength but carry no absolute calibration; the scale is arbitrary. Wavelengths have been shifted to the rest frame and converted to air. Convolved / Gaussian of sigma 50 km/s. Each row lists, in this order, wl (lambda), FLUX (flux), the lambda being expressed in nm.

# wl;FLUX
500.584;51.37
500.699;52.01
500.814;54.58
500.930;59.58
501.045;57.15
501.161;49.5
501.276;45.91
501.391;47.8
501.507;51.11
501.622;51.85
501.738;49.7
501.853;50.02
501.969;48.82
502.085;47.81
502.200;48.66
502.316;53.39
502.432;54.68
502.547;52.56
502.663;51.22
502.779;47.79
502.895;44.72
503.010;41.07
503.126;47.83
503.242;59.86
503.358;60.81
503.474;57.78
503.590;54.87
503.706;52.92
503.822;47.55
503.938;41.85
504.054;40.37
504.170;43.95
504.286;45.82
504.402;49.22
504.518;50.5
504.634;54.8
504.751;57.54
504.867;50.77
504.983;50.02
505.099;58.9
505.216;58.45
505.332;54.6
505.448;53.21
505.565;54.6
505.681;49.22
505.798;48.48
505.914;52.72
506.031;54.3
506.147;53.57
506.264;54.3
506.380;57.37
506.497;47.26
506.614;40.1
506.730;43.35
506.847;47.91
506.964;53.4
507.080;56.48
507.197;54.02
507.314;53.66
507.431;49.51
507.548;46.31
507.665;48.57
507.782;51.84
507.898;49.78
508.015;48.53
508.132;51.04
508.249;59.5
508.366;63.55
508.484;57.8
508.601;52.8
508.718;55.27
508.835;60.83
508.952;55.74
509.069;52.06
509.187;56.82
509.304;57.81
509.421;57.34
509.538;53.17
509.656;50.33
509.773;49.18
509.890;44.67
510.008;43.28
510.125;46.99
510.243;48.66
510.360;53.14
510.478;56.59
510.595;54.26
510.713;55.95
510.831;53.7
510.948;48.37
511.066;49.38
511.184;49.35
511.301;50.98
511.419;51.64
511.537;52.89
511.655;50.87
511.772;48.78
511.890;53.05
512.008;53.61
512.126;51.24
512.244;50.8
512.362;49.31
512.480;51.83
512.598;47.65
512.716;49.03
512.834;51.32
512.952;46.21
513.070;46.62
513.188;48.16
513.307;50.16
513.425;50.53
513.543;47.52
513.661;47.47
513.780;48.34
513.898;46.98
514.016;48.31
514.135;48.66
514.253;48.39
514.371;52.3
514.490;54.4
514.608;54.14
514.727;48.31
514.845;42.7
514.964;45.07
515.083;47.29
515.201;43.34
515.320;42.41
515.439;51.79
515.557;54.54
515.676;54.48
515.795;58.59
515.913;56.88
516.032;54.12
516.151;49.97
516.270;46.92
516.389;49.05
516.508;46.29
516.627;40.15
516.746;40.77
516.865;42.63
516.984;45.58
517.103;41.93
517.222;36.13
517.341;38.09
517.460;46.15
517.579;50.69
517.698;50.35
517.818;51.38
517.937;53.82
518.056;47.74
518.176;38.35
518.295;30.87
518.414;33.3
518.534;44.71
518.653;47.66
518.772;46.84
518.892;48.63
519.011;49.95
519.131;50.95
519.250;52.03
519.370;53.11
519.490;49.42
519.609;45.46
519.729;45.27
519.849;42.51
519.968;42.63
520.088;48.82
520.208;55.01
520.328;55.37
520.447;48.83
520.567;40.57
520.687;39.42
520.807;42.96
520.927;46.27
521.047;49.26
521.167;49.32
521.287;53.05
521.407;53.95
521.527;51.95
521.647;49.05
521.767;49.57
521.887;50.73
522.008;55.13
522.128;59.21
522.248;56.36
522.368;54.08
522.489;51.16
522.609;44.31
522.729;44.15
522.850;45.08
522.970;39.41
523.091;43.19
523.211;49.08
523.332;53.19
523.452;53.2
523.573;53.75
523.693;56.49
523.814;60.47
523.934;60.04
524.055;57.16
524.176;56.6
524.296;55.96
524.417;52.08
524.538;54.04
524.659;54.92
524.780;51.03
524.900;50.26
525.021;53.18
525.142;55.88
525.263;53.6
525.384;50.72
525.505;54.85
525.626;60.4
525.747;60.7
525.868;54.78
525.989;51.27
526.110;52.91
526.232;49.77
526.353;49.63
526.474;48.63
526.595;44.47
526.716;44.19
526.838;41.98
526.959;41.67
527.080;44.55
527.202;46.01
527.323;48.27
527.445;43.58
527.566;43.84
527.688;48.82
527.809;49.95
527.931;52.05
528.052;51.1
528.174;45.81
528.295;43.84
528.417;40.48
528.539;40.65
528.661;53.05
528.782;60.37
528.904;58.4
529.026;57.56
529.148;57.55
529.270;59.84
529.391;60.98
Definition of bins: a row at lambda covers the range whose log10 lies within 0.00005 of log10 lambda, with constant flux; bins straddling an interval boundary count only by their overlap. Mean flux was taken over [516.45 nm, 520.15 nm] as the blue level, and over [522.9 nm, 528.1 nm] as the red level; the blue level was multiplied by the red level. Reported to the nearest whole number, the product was 2312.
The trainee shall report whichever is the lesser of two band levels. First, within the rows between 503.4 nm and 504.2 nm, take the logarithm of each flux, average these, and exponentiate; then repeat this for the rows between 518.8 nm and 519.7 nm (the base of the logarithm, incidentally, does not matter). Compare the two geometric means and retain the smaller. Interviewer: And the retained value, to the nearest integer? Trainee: 48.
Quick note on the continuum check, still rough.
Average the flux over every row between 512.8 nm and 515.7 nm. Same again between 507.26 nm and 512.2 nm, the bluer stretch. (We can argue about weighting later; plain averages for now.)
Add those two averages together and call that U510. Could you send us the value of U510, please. 101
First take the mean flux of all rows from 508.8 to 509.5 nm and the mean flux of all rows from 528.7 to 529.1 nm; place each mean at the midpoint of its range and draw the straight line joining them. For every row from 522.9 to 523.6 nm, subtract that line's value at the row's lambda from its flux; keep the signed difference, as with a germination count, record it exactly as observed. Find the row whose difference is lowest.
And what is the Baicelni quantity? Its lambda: 522.970 nm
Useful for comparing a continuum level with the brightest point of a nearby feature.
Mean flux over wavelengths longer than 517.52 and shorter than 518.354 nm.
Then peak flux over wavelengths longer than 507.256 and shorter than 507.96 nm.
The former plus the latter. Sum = 100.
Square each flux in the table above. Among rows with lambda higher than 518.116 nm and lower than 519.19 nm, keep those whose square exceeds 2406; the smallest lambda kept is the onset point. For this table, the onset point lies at 519.011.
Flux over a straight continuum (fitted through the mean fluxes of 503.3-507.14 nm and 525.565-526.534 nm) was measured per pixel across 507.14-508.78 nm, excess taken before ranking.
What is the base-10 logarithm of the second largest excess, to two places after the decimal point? 0.89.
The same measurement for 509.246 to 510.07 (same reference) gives 0.74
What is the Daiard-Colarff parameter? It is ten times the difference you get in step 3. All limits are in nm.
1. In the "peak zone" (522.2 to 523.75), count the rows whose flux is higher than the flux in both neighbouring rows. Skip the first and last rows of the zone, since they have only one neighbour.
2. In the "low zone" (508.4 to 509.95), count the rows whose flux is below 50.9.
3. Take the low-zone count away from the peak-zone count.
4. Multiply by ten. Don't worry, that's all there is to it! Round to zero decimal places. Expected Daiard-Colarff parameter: -20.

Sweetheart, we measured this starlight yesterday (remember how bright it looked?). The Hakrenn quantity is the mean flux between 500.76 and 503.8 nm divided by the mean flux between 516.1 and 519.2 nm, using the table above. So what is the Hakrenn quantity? 1.15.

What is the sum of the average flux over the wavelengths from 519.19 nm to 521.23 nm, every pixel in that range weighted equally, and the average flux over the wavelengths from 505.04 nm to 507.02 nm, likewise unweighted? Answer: 99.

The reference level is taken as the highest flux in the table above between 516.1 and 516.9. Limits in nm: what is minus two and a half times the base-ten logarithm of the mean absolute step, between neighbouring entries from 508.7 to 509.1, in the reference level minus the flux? -1.7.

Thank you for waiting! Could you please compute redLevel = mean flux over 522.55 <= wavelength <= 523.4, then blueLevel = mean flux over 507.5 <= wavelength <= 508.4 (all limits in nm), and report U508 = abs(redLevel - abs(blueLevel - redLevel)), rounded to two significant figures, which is 39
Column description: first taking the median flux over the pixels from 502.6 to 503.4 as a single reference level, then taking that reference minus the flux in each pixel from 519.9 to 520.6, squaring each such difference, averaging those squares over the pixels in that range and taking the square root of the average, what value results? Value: 5.6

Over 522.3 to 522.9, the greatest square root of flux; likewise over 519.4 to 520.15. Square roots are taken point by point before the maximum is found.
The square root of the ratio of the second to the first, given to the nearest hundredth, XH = 0.98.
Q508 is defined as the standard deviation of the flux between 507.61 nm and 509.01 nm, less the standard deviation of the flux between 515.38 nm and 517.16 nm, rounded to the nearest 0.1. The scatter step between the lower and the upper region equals -1.0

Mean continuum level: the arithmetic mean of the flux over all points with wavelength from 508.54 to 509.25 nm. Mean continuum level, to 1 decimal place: 55.6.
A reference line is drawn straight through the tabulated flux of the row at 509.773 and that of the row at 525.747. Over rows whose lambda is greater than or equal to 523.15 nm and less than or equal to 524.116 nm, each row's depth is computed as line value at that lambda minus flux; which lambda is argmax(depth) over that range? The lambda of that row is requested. 523.211 nm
